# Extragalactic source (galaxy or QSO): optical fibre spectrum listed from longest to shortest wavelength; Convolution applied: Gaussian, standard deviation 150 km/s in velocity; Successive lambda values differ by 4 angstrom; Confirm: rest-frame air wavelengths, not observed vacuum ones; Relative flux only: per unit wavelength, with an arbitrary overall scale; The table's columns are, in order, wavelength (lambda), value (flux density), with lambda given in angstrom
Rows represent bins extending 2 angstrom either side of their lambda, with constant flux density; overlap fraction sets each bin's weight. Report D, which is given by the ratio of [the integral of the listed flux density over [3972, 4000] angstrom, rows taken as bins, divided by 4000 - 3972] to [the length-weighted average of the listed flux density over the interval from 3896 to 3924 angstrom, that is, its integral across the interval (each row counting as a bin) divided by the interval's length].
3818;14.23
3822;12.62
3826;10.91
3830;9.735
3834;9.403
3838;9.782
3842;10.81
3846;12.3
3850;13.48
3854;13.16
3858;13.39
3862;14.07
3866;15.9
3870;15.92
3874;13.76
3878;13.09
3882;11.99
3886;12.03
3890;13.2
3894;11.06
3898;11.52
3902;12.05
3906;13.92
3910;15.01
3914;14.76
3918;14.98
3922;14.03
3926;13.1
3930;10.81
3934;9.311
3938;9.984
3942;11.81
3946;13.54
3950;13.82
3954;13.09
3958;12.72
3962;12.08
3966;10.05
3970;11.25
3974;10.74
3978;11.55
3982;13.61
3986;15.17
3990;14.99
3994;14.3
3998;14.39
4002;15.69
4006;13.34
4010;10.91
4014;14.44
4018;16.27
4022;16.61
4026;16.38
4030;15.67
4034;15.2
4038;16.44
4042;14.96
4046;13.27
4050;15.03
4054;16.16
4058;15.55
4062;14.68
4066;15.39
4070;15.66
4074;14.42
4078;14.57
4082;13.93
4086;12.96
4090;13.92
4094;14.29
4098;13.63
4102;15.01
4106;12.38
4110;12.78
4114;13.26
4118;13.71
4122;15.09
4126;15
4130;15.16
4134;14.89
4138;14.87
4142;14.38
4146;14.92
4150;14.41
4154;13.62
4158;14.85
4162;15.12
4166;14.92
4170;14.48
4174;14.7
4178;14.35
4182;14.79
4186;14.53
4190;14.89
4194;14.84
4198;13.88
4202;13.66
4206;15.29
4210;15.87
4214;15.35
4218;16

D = 0.98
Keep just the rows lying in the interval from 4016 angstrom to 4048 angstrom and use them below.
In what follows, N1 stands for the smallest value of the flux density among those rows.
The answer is 13.27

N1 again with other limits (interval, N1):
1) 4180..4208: 13.66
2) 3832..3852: 9.403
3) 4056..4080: 14.42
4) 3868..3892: 11.99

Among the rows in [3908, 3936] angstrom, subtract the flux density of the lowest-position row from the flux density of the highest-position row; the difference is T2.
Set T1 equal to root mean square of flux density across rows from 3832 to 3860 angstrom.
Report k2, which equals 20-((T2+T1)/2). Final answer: 16.9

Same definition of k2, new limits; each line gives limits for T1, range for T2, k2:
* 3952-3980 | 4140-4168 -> 13.9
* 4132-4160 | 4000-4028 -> 12.4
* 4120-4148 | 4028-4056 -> 12.3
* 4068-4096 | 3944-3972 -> 14.0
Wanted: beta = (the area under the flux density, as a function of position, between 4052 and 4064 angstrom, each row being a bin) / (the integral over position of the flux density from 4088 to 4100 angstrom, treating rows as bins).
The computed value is 1.11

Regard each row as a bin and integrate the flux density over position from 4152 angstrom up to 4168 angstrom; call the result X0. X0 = 234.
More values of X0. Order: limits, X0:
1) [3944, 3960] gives 213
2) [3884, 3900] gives 191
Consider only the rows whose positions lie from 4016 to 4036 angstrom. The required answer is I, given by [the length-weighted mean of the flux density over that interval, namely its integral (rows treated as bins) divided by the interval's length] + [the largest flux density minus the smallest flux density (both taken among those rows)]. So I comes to 17.4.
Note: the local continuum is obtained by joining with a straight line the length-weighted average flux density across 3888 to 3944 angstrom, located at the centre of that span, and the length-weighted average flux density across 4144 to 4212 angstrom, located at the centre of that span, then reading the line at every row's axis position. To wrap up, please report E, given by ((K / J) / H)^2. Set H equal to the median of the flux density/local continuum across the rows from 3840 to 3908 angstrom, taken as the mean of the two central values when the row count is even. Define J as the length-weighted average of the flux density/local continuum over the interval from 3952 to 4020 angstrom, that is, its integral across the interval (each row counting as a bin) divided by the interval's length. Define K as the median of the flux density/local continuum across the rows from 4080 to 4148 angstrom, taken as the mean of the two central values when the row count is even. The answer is 0.87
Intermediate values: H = 1.07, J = 1.007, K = 1.00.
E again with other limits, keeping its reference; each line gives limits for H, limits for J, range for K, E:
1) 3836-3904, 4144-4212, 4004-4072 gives 1.11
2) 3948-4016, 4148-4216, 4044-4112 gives 1.05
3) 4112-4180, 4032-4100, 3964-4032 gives 0.98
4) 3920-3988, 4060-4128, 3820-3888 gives 1.27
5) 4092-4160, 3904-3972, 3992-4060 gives 1.23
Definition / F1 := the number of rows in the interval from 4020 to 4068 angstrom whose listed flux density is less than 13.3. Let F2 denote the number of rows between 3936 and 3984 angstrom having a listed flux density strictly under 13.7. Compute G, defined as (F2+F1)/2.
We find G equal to 6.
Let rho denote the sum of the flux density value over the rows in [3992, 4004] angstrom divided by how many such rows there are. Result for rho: 14.8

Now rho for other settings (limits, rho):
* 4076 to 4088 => 13.8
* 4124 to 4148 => 14.9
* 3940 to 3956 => 13.1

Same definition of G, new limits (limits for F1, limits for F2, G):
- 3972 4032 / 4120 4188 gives 2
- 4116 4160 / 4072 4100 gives 1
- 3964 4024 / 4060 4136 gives 5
